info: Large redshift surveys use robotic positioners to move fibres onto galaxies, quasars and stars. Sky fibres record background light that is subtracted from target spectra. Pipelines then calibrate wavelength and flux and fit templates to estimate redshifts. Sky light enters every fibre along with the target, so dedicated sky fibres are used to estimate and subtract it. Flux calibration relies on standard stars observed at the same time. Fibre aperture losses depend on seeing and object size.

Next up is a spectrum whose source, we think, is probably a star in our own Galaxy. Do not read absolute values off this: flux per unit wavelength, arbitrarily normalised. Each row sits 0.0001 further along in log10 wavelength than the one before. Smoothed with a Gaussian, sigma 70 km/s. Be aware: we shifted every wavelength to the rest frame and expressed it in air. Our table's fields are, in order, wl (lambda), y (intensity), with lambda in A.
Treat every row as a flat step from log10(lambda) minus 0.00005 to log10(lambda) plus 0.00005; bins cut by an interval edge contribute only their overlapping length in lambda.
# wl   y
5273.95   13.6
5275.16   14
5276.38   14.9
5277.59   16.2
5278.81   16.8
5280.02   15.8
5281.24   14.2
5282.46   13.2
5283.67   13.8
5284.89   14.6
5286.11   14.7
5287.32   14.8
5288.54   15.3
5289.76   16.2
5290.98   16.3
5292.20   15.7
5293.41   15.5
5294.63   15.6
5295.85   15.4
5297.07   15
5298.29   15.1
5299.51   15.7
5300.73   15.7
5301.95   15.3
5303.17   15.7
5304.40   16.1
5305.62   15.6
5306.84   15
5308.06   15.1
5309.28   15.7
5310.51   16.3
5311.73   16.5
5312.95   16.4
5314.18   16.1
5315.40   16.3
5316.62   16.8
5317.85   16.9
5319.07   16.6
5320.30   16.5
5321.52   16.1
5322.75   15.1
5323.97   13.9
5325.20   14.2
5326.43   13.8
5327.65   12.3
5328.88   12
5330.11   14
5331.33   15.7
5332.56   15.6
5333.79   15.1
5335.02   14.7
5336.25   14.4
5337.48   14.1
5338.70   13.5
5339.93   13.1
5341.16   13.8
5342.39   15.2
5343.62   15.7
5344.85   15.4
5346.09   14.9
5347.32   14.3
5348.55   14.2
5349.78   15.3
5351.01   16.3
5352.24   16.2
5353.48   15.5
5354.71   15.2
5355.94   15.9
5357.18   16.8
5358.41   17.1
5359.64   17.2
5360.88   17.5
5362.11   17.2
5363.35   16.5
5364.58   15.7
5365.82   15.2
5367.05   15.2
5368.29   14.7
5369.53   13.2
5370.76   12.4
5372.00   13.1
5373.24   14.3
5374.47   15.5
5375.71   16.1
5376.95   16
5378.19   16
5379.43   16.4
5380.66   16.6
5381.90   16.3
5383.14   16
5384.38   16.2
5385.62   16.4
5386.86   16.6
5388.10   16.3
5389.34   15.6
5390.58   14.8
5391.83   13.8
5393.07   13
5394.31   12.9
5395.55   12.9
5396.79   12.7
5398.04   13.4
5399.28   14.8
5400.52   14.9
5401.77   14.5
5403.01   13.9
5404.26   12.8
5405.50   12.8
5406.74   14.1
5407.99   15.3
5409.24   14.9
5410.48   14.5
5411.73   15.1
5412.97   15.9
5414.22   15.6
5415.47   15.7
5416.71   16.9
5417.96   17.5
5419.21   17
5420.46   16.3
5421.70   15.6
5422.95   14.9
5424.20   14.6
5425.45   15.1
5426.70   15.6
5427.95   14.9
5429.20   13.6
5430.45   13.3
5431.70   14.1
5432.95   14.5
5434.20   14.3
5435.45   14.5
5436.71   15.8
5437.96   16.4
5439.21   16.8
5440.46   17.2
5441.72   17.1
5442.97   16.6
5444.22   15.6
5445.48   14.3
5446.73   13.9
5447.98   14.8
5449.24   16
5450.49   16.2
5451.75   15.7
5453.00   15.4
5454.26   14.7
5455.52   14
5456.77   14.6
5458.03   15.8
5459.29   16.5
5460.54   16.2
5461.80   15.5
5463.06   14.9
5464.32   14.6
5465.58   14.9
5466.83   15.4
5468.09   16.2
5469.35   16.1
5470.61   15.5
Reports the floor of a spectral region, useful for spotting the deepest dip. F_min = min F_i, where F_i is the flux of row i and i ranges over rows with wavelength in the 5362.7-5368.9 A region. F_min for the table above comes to 14.7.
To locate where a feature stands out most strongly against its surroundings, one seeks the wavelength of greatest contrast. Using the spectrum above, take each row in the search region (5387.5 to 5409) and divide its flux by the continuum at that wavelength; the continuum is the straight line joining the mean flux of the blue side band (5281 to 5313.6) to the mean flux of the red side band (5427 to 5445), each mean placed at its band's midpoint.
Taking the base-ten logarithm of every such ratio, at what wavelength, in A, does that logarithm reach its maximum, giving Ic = 5388.10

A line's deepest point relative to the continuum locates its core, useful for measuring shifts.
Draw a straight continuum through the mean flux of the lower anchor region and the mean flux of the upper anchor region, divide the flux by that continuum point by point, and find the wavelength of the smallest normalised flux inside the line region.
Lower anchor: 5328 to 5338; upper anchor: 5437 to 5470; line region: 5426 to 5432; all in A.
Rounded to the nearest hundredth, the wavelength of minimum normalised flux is 5430.45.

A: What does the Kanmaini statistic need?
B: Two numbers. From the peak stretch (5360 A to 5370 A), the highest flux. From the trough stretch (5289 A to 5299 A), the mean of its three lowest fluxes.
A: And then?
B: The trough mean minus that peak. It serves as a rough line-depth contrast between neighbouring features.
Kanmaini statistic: -2.3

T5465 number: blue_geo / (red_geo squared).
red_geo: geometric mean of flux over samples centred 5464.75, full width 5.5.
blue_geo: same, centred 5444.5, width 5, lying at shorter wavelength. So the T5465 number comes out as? 0.067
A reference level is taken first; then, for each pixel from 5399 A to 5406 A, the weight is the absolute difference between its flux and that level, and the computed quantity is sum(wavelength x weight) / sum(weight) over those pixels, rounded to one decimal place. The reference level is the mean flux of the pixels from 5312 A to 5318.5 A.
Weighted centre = 5403.1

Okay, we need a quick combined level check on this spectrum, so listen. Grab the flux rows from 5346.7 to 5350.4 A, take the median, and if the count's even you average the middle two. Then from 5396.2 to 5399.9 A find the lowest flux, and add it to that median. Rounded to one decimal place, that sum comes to 27.0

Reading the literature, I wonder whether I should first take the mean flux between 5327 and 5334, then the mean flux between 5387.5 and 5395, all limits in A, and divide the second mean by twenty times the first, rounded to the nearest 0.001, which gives 0.051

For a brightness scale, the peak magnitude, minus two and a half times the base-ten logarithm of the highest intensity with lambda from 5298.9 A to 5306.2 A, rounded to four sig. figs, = -3.017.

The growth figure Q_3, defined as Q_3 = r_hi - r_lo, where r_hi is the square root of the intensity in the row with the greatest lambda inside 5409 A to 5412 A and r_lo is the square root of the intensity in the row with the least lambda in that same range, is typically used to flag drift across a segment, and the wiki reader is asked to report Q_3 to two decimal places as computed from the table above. 0.03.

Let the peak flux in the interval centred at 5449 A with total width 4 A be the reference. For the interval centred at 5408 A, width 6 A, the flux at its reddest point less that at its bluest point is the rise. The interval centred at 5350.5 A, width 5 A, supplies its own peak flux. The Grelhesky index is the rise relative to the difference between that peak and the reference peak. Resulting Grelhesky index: 17.0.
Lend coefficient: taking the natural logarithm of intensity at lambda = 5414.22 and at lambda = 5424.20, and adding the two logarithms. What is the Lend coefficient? 5.43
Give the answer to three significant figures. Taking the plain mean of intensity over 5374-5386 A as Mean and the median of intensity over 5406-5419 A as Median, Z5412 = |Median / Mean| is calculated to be 0.957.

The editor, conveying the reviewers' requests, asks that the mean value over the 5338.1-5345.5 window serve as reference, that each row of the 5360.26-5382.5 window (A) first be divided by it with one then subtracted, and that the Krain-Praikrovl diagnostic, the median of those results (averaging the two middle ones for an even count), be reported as 0.10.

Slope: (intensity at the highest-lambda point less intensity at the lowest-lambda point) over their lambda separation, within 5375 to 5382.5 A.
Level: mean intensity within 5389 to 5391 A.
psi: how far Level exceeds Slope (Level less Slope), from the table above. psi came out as 15.2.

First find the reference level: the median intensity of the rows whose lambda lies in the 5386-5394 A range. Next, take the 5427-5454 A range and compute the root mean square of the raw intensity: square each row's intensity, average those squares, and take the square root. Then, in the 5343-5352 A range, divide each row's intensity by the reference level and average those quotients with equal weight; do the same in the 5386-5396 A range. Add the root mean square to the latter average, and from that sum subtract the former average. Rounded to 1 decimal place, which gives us 15.3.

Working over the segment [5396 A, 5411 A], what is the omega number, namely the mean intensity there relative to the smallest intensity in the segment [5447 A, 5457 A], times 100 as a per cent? 100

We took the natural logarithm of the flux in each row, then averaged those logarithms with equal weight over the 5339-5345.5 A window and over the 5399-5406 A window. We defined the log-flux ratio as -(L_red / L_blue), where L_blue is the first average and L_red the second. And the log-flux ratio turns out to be -0.98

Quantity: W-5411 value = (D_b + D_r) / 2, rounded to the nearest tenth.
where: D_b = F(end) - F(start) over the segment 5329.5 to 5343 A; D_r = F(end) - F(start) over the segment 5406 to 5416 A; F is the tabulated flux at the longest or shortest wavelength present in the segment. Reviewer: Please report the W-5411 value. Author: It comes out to 1.4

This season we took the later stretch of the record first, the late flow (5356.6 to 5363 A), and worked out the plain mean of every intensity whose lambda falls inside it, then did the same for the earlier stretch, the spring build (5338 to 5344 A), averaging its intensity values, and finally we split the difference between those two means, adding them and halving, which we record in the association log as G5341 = 15.7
